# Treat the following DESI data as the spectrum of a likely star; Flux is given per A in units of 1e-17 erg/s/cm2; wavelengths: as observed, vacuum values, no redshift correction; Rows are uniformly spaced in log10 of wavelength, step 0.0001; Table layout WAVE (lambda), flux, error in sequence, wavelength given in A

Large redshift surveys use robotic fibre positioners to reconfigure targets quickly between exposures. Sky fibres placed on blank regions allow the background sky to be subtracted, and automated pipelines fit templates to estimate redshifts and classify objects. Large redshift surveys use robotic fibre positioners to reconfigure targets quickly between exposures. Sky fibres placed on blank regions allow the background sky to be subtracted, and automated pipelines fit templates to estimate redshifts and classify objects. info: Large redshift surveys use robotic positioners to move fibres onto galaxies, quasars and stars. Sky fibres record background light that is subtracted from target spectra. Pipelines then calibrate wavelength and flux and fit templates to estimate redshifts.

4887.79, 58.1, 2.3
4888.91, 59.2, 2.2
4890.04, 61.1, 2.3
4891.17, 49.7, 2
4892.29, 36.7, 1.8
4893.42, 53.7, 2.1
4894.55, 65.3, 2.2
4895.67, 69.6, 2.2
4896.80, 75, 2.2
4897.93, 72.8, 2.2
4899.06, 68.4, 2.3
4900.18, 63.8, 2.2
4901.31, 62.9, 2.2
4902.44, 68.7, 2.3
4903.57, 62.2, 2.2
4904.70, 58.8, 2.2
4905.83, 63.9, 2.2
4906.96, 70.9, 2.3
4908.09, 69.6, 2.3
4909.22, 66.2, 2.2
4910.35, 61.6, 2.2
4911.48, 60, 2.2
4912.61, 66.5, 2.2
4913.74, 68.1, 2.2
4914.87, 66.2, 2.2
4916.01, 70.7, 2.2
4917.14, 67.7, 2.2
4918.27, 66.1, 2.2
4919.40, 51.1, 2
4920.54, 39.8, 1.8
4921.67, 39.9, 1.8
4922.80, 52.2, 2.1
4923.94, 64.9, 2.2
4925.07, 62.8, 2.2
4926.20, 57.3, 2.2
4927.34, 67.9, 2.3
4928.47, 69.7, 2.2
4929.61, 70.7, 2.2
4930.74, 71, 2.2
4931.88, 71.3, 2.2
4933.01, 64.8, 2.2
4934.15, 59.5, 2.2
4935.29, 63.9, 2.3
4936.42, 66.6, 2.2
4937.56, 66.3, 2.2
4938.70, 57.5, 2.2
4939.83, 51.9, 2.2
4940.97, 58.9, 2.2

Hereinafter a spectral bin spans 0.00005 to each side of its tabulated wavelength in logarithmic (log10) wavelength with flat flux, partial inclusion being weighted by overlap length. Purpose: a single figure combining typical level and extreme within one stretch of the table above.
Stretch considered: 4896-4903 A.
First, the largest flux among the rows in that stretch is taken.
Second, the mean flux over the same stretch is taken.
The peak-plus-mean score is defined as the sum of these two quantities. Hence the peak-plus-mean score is 143.6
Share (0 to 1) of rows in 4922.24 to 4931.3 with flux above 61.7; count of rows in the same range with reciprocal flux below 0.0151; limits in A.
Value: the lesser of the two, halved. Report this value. 0.375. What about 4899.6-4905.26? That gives 0.400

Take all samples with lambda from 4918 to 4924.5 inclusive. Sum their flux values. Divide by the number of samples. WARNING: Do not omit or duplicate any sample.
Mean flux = 52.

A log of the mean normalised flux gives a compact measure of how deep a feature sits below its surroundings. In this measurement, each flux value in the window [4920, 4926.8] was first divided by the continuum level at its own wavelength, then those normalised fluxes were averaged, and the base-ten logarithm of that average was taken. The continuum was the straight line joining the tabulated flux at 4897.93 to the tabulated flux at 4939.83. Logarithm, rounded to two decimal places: -0.05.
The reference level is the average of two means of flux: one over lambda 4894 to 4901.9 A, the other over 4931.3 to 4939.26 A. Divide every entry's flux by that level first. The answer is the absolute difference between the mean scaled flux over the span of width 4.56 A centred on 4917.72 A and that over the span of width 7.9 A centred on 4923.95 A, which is 0.13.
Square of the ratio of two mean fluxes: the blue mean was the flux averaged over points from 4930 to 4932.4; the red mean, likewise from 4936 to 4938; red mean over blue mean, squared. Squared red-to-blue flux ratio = 0.87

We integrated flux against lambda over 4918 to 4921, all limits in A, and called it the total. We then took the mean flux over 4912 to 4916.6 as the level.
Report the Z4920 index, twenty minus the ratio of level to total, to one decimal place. 19.6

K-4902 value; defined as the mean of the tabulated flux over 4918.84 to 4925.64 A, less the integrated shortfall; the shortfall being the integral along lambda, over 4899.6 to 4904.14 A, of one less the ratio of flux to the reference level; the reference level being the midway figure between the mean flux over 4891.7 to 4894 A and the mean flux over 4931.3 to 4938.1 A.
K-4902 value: 52.5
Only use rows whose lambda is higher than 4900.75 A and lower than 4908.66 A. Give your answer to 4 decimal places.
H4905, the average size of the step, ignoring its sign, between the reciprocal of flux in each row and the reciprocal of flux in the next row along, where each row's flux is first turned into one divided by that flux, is 0.0012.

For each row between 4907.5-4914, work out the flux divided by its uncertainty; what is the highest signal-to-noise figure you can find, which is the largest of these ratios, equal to 31.0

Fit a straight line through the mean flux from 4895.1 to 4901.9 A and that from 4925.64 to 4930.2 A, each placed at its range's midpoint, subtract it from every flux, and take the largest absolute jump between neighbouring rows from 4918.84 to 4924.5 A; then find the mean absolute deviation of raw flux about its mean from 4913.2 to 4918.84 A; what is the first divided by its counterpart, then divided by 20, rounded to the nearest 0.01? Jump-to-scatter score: 0.49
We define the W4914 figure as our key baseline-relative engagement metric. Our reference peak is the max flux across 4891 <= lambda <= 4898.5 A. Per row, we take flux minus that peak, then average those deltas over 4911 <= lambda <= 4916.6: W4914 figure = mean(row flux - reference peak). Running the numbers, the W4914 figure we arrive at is -9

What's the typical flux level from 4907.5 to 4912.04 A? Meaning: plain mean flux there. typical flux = 64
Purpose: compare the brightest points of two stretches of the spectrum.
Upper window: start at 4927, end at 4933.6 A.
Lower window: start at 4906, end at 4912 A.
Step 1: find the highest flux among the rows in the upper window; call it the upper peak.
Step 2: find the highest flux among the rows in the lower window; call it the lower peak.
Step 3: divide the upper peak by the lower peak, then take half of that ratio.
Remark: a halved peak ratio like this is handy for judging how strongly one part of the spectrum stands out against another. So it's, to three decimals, 0.503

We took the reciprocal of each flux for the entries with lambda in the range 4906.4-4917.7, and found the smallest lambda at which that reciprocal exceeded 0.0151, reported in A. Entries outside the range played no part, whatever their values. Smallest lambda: 4909.22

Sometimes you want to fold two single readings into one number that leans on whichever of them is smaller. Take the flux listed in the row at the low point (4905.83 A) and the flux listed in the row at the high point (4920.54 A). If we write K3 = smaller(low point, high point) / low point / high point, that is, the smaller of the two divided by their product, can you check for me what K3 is 0.0156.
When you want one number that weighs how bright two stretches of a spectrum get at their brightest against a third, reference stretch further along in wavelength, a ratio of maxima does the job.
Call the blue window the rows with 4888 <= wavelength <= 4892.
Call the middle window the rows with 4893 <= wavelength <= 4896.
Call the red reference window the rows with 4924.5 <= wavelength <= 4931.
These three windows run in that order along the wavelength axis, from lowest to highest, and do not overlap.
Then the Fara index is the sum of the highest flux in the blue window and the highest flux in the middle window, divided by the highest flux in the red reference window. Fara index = 1.84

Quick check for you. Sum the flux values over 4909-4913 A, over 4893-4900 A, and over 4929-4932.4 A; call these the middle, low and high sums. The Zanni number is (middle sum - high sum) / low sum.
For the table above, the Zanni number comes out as 0.10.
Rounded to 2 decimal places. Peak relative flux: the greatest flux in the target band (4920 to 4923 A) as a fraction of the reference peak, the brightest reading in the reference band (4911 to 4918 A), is 0.74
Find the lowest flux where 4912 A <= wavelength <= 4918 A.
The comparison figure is 66.2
